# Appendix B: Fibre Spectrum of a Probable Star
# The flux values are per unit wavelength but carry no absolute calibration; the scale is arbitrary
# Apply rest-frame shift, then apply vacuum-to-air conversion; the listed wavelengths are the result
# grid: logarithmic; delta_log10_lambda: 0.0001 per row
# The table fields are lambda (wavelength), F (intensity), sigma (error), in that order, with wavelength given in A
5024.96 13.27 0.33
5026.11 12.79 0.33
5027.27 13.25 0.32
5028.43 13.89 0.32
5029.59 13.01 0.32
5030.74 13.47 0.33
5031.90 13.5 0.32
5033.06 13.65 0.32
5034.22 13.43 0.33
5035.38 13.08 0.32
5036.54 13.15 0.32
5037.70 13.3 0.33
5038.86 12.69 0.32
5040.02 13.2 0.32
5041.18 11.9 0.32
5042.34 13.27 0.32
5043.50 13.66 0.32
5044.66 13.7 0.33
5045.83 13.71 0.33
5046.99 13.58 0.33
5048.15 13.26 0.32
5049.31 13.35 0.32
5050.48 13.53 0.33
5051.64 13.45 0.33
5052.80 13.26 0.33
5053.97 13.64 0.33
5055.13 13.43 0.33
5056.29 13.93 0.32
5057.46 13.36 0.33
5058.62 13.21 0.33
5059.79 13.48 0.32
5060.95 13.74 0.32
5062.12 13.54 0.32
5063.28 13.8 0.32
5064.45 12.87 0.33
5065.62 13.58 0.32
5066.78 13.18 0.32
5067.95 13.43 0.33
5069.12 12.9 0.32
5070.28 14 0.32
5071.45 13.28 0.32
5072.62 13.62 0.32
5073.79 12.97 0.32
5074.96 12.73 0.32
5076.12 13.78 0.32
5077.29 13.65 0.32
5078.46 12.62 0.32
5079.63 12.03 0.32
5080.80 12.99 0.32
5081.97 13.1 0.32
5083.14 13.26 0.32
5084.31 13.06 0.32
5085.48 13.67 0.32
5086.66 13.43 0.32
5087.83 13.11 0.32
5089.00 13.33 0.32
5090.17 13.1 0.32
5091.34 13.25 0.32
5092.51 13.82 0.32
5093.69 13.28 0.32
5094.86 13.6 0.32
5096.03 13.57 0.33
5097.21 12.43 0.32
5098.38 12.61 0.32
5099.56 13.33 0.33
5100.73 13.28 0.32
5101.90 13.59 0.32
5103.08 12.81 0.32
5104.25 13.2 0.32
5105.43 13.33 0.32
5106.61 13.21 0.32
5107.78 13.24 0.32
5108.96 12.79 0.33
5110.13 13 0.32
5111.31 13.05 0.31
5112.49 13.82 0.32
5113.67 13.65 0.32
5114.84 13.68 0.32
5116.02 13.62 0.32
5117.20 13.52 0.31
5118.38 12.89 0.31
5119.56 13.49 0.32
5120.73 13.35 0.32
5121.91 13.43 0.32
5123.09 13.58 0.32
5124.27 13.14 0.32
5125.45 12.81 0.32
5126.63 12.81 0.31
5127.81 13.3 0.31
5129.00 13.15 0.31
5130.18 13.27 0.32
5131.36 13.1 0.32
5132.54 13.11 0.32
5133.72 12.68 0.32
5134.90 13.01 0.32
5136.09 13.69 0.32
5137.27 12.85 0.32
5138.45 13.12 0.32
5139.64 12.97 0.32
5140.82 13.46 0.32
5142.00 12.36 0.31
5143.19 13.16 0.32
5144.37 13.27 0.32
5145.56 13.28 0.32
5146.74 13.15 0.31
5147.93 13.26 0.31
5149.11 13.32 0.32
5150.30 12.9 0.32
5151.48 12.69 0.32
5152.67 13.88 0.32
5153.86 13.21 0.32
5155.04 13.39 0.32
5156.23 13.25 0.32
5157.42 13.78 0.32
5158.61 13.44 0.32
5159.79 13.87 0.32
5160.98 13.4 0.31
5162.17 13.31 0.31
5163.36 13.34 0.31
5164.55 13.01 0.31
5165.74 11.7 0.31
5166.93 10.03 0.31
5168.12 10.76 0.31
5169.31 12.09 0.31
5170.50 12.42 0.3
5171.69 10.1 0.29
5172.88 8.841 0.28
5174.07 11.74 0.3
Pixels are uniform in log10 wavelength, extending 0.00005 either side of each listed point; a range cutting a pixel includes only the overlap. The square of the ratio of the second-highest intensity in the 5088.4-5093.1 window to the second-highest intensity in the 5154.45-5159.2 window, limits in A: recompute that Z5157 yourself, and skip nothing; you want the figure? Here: 0.98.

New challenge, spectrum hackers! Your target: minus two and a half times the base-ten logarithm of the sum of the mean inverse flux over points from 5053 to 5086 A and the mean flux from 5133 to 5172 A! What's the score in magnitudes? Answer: -2.78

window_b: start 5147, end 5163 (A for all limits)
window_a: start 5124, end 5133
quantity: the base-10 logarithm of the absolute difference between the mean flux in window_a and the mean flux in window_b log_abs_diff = -0.56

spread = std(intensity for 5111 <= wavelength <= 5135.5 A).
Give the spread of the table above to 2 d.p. 0.32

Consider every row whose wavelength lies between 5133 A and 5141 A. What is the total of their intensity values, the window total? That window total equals 91.8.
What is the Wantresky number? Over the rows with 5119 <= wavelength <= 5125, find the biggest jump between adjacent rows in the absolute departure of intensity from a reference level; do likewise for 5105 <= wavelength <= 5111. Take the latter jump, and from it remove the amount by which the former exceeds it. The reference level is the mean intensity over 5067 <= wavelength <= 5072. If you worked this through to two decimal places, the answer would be 0.75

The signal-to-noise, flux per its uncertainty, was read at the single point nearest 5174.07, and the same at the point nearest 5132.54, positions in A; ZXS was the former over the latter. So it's 0.96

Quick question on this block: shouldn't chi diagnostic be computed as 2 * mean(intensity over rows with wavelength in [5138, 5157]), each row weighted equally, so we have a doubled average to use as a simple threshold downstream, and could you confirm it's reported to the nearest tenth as 26.3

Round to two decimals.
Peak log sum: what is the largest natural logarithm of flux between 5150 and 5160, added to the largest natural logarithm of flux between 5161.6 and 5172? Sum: 5.22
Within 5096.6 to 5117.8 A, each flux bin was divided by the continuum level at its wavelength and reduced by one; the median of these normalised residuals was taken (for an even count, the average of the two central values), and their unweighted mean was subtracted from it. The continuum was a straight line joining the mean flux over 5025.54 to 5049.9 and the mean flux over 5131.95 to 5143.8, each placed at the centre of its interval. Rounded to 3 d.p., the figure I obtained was 0.002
